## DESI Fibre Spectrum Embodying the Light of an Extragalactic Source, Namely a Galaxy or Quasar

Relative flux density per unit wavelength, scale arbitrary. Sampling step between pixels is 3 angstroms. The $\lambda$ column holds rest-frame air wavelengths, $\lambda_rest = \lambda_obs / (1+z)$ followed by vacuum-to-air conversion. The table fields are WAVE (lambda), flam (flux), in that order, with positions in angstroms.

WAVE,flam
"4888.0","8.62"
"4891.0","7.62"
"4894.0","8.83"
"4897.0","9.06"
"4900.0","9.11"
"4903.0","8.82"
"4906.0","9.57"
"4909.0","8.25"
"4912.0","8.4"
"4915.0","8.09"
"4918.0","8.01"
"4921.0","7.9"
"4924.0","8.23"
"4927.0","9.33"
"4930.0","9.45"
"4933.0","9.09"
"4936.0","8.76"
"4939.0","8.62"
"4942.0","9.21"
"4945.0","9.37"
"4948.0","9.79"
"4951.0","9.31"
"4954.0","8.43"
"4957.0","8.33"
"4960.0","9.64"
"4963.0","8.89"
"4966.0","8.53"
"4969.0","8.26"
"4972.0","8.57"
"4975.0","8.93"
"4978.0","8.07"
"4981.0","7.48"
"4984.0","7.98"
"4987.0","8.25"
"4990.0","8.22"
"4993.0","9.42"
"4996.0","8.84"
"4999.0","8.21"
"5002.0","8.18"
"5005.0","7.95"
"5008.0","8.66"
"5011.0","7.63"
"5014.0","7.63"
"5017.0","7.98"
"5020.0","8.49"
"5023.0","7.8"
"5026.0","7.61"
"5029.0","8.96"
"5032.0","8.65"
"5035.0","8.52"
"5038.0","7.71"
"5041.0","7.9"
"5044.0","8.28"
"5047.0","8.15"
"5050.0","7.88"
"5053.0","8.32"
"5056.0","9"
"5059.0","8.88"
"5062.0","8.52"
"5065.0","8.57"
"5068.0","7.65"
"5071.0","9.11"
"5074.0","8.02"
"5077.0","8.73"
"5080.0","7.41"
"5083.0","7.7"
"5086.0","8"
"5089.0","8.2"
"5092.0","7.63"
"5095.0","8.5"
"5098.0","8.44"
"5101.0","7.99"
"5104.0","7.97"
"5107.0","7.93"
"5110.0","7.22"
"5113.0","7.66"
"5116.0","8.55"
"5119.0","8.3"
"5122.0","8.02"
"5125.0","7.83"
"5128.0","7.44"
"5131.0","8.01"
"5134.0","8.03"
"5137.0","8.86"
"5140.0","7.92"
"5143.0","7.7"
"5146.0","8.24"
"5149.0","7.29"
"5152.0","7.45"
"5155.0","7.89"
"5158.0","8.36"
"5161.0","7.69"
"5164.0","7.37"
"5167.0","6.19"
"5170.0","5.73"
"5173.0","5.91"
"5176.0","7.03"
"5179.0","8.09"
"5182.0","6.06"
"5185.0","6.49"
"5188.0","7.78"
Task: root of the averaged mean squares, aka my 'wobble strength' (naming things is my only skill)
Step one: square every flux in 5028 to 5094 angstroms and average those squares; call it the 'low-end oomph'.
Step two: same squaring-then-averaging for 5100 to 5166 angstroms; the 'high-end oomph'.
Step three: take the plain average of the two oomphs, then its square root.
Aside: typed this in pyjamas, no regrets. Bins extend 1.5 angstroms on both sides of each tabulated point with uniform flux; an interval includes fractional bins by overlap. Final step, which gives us 8.1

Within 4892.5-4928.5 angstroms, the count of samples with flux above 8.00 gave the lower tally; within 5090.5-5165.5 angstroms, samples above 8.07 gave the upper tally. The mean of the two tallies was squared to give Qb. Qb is 81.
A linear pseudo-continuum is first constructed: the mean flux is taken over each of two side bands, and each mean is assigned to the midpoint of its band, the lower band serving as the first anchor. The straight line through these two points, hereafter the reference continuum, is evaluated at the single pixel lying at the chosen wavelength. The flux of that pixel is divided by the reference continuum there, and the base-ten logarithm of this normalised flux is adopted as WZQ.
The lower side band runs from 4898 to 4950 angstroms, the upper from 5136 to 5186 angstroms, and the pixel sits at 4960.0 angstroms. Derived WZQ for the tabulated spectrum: 0.050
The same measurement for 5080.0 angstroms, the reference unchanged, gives -0.024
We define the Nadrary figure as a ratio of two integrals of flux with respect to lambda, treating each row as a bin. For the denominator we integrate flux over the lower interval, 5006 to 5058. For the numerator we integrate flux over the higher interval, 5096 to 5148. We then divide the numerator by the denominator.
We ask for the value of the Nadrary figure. 0.98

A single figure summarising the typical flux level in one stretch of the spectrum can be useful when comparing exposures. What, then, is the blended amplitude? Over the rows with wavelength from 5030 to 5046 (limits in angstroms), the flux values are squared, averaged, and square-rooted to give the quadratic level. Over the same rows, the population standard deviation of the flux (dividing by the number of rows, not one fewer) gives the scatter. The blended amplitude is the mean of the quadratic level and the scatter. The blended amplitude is 4.29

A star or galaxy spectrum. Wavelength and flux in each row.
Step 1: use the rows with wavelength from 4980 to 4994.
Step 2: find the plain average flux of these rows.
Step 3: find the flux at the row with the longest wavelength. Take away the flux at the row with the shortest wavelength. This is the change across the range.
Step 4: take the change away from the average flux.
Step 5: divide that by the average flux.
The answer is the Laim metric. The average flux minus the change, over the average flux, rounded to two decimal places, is 0.77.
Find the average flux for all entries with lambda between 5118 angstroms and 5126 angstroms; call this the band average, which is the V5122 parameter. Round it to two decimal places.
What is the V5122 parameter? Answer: 8.05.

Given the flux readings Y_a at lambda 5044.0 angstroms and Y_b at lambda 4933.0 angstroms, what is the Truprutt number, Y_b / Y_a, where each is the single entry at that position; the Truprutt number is 1.10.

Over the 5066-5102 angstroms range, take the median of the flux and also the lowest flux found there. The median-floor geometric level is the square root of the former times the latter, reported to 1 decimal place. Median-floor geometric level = 7.7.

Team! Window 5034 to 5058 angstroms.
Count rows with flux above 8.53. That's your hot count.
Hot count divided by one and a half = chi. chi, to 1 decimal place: 0.7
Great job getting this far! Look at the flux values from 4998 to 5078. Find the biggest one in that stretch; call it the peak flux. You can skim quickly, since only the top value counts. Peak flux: 9.11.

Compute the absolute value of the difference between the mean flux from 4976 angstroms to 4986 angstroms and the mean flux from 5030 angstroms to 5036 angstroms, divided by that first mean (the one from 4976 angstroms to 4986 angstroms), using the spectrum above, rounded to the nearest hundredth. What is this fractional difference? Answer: 0.09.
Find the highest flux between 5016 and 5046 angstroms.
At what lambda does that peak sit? 5029.0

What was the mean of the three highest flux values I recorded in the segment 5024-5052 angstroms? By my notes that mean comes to 8.71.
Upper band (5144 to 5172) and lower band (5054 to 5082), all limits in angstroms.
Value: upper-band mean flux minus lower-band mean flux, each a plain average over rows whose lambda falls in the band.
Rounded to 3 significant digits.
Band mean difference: -1.08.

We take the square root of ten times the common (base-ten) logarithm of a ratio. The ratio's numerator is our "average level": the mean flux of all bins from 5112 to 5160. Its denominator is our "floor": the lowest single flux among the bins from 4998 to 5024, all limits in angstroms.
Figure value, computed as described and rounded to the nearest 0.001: 0.436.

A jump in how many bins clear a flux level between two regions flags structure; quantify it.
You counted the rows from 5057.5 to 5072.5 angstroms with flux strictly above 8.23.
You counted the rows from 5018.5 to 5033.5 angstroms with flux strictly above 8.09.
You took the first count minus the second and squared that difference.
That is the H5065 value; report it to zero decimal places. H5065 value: 1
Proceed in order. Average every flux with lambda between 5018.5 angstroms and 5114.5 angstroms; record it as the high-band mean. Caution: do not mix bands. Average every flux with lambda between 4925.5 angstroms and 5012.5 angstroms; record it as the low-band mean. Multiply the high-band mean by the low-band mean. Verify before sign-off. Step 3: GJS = 71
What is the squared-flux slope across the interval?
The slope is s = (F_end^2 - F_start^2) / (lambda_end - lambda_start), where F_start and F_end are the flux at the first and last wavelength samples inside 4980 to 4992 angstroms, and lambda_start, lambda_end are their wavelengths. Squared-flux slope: 1.29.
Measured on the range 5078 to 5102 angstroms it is 0.43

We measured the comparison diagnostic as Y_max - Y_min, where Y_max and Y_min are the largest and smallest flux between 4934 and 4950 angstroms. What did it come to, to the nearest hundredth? 1.17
